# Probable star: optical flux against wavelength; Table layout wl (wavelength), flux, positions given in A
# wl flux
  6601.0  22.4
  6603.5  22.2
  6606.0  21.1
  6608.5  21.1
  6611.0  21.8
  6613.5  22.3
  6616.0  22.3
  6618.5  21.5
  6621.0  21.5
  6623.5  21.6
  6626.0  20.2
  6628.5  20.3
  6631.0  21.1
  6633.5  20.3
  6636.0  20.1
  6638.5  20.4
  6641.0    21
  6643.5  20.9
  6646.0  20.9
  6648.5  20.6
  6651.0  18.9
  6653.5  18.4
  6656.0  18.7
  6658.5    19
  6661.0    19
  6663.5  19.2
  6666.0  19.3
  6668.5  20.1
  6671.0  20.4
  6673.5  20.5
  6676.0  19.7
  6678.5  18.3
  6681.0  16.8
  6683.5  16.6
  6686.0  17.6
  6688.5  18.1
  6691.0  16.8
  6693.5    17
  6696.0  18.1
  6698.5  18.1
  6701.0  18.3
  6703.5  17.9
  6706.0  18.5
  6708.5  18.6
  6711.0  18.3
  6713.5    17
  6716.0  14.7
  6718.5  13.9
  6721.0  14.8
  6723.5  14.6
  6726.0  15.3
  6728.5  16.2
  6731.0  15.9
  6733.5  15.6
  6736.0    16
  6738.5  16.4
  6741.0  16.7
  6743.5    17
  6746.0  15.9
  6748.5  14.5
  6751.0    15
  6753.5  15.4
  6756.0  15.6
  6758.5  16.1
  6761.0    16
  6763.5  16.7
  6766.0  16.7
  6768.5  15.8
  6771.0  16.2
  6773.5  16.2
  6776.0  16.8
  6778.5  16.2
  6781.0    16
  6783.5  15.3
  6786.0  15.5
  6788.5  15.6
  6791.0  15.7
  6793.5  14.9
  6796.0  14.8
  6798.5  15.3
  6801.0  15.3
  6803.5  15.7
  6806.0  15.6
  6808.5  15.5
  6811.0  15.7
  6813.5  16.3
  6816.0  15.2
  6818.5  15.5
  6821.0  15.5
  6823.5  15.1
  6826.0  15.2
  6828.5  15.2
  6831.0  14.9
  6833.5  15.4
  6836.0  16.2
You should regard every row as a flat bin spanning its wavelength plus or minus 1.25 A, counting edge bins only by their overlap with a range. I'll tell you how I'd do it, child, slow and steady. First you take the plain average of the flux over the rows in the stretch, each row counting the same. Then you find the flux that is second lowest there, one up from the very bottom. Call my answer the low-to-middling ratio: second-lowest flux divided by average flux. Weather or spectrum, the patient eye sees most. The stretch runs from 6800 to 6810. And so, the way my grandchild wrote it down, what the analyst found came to 0.998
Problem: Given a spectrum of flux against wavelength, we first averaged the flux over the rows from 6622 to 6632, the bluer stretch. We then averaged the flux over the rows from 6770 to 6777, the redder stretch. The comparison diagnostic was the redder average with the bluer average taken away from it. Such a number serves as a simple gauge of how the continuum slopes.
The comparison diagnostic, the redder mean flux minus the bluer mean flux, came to -4.4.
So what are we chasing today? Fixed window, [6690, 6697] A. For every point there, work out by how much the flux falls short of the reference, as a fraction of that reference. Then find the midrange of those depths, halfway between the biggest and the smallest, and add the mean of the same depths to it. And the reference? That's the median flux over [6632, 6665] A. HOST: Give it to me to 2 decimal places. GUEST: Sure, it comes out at 0.27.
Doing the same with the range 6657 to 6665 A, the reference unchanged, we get 0.10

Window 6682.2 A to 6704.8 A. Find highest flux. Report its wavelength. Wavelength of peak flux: 6701.0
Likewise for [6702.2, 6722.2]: 6708.5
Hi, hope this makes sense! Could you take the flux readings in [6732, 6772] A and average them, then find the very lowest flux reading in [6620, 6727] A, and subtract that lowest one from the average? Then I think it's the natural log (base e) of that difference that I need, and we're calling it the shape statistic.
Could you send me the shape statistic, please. 0.73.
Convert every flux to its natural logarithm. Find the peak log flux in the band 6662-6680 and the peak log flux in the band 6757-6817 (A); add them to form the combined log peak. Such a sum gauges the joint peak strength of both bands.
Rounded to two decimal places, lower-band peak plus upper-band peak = 5.84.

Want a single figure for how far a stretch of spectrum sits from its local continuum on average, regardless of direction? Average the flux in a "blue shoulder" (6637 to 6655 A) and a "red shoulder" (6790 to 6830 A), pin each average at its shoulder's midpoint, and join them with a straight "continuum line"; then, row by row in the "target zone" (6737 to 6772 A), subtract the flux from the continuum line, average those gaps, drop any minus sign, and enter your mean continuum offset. 1.0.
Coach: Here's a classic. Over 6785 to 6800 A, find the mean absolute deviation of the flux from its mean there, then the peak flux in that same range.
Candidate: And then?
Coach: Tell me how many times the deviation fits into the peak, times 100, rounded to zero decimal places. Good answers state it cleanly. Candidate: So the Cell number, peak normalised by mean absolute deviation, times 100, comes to 5233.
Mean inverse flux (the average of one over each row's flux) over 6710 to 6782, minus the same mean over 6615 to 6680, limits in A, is 0.0133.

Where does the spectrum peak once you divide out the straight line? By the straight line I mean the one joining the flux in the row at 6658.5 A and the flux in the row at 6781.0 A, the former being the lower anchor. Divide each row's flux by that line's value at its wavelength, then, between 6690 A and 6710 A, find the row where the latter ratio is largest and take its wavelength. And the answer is 6708.5 A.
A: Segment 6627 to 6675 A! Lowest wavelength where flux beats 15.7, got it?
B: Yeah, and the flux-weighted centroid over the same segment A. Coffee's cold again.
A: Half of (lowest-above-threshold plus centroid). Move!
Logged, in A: 6639.6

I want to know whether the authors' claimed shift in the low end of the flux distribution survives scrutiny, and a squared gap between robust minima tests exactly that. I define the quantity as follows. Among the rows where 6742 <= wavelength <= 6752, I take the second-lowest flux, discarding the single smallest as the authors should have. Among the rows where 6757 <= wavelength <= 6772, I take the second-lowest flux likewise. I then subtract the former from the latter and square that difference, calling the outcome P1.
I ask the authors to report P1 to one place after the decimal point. 1.0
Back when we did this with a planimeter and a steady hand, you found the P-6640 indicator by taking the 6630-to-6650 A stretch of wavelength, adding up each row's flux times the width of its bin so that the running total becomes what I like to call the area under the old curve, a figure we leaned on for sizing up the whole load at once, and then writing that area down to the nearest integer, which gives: 413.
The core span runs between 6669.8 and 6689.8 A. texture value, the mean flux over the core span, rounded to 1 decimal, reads 18.5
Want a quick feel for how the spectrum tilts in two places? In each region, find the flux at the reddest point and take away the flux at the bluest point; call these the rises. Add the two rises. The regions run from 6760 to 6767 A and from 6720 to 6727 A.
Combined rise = 1.2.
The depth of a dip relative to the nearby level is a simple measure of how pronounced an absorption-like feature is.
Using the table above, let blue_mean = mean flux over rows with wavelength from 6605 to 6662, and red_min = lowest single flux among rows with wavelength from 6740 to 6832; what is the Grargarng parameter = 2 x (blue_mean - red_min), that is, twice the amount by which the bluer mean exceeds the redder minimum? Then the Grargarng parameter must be 12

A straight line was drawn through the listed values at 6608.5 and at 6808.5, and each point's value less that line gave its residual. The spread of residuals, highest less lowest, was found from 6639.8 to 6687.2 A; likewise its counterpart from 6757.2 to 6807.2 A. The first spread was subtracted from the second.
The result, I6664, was -2.2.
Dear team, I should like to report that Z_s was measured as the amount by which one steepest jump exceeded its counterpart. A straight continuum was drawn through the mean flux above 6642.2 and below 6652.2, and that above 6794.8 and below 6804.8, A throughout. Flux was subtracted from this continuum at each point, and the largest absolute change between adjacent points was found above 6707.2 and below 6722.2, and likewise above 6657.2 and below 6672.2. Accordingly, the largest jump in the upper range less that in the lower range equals 1.3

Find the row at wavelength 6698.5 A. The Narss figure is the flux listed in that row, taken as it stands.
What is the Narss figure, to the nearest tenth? 18.1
